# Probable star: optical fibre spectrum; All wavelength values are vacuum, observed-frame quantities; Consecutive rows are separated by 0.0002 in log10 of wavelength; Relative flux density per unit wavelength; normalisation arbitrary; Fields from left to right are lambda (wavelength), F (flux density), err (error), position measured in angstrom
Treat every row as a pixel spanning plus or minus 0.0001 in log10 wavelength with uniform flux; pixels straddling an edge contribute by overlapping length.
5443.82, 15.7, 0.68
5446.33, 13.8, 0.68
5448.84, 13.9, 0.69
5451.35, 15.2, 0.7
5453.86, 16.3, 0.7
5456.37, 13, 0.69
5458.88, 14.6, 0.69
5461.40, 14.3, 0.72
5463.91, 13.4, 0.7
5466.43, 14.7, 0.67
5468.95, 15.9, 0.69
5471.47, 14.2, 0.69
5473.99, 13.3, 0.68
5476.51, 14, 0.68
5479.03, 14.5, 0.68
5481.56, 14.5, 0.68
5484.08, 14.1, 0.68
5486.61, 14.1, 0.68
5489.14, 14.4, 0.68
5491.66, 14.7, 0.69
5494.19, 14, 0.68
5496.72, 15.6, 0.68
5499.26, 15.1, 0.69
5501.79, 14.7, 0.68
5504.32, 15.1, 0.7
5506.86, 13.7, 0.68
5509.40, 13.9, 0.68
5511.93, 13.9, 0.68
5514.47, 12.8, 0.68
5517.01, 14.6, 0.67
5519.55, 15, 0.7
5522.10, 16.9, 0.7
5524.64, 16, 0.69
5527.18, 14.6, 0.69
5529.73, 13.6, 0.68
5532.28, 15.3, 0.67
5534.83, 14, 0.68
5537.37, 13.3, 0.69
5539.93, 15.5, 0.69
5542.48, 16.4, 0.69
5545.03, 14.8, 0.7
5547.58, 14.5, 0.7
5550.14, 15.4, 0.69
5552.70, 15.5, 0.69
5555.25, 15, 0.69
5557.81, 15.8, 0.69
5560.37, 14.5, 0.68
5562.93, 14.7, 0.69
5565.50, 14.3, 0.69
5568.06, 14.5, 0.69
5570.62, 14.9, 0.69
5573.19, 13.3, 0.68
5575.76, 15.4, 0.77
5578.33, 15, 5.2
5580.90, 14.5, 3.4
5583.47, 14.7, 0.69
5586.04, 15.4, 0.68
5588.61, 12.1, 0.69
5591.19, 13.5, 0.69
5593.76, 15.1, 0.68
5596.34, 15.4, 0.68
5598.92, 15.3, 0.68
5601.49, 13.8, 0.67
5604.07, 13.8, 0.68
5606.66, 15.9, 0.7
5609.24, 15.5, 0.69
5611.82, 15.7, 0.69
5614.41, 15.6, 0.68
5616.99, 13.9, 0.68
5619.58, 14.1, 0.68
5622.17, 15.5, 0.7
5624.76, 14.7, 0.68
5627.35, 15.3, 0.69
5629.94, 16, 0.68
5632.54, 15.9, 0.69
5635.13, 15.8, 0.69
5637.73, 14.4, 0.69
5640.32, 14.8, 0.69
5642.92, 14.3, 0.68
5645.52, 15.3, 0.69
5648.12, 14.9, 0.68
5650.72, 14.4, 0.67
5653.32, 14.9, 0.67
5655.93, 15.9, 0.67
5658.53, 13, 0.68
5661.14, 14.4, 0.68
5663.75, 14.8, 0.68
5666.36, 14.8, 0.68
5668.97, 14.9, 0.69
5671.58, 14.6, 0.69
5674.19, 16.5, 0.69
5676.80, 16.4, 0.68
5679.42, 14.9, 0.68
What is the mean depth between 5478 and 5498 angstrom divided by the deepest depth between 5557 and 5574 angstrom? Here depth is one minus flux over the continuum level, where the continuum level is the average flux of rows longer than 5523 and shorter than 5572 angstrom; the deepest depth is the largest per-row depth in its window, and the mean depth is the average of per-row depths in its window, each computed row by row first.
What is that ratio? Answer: 0.25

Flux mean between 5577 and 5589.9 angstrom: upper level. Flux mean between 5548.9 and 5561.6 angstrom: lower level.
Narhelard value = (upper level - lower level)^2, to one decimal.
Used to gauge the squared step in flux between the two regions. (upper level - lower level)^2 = 0.8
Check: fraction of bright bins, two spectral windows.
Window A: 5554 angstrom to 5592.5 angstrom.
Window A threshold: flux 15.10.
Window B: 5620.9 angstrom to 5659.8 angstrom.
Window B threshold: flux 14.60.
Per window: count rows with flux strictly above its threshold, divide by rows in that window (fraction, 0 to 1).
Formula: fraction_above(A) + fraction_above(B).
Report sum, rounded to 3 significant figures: 0.933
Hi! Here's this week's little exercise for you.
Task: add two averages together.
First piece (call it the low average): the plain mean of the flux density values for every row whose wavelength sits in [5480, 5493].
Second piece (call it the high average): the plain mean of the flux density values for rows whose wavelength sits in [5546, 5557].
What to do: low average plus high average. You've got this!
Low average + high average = 29.5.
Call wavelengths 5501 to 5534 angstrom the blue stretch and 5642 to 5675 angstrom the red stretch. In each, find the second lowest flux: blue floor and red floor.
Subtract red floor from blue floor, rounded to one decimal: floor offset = -0.7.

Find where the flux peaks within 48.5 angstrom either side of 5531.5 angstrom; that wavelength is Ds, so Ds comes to 5522.10 angstrom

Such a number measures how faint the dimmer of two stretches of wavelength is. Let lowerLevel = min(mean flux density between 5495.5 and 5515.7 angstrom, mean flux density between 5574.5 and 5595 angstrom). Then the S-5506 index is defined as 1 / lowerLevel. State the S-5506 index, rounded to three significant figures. 0.0697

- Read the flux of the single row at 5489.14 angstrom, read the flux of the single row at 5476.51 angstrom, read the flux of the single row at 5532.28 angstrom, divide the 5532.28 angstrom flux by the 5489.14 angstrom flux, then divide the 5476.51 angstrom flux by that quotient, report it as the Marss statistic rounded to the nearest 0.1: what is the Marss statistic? 13.2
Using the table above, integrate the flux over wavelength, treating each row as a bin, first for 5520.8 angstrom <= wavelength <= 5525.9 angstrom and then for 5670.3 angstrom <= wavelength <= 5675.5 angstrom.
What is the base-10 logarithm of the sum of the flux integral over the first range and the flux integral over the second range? 2.217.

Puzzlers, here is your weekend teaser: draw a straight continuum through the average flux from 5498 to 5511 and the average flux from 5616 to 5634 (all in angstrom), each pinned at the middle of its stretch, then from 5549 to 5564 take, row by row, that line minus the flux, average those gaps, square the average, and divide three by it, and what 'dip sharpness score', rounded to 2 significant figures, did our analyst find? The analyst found 18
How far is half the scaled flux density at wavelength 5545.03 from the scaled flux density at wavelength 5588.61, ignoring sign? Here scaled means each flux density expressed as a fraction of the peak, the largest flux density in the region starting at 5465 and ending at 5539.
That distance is 0.278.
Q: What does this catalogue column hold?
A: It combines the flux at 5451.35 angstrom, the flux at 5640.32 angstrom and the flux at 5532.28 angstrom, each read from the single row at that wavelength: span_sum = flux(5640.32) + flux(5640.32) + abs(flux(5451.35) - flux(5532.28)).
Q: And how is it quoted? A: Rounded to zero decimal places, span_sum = 30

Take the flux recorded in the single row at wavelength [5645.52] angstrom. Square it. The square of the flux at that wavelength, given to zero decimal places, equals 234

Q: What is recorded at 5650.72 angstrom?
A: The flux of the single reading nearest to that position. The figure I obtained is 14.4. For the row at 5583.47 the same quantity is 14.7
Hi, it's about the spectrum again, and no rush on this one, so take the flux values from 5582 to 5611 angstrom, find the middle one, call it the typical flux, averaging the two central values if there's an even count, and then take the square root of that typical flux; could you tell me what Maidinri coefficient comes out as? 3.89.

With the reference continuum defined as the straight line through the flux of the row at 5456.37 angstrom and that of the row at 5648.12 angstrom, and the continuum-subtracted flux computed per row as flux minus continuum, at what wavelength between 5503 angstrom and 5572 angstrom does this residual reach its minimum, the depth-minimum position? 5514.47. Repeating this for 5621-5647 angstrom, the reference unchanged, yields 5642.92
